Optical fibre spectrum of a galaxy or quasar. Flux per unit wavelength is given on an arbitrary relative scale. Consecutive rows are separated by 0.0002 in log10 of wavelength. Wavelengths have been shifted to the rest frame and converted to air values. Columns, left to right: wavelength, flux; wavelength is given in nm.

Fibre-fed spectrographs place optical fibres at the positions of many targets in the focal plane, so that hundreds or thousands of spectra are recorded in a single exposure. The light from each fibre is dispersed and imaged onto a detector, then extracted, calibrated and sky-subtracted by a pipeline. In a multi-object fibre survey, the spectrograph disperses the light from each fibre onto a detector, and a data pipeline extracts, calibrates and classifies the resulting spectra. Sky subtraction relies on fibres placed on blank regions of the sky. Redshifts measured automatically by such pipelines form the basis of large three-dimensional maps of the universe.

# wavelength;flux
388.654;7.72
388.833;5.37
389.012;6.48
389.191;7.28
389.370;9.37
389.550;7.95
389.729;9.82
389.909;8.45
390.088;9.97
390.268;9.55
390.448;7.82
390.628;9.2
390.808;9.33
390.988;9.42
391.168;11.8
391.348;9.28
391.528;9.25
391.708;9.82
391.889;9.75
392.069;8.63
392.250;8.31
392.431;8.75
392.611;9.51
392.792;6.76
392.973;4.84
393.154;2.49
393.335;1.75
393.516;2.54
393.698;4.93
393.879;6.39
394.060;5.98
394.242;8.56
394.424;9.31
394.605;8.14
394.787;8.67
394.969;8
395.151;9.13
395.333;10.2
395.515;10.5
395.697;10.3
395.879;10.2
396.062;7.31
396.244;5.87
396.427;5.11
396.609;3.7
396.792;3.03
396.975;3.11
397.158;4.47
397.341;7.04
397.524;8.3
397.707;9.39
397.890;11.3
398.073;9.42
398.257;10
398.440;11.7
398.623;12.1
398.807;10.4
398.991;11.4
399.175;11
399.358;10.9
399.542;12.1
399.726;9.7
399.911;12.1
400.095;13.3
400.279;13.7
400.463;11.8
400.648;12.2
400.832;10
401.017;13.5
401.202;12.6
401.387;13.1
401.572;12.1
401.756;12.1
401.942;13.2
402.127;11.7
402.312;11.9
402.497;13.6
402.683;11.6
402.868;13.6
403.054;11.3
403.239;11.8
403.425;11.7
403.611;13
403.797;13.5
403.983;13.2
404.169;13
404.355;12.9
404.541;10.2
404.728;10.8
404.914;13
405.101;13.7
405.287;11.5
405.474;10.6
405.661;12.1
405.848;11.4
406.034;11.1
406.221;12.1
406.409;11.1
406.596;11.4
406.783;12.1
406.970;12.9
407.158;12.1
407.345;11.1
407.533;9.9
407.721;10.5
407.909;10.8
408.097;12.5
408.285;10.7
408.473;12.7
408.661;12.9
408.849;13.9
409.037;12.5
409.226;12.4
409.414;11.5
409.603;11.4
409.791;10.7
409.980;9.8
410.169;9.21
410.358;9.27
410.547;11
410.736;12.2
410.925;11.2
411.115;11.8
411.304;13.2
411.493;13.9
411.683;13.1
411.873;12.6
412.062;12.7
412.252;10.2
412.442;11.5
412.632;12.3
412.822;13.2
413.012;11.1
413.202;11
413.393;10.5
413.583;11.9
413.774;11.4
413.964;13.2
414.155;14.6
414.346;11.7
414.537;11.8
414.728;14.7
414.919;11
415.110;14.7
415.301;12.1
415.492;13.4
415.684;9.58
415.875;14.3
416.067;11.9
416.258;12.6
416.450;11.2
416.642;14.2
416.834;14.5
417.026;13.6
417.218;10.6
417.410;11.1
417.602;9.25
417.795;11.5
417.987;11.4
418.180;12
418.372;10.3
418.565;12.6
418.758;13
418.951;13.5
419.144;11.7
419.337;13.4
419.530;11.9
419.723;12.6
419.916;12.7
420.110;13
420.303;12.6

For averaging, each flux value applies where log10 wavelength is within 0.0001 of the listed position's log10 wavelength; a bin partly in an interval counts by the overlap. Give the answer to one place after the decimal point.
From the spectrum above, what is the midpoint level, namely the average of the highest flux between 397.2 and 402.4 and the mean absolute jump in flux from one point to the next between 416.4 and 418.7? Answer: 7.6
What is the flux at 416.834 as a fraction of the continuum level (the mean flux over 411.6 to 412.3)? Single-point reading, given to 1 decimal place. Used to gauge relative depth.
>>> 1.2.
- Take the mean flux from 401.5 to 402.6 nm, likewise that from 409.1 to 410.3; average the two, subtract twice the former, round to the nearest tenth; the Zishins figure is -13.2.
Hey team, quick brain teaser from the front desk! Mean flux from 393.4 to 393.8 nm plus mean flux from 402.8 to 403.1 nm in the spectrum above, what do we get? 16.2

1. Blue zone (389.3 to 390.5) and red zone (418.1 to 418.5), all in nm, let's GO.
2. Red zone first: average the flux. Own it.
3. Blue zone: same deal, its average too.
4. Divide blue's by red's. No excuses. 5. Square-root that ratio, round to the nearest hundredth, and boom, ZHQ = 0.90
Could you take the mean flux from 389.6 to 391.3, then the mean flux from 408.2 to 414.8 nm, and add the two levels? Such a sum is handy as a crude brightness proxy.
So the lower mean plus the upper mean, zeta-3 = 21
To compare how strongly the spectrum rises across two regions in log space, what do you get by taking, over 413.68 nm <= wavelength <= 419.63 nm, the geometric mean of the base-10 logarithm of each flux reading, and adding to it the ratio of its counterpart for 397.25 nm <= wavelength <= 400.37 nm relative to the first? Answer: 2.03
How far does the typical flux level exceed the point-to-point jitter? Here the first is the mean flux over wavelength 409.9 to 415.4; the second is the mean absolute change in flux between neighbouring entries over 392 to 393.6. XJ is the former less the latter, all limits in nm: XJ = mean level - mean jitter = 10.7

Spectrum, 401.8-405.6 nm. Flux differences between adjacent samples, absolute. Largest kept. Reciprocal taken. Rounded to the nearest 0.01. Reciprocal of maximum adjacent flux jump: 0.37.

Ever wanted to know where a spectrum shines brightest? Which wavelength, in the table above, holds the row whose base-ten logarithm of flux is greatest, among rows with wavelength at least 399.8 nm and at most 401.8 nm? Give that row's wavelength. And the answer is 400.279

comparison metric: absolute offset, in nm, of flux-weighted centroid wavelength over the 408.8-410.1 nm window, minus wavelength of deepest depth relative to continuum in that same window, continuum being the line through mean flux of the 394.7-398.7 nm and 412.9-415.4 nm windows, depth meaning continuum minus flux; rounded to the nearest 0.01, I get 0.60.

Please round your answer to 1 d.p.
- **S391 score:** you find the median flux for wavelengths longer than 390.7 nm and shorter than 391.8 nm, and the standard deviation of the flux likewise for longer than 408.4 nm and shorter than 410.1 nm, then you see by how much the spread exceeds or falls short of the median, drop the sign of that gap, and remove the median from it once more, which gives -1.2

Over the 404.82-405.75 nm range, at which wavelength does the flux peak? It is 405.101 nm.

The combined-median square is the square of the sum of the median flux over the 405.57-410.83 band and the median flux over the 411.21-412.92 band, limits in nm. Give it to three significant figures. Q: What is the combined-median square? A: 581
